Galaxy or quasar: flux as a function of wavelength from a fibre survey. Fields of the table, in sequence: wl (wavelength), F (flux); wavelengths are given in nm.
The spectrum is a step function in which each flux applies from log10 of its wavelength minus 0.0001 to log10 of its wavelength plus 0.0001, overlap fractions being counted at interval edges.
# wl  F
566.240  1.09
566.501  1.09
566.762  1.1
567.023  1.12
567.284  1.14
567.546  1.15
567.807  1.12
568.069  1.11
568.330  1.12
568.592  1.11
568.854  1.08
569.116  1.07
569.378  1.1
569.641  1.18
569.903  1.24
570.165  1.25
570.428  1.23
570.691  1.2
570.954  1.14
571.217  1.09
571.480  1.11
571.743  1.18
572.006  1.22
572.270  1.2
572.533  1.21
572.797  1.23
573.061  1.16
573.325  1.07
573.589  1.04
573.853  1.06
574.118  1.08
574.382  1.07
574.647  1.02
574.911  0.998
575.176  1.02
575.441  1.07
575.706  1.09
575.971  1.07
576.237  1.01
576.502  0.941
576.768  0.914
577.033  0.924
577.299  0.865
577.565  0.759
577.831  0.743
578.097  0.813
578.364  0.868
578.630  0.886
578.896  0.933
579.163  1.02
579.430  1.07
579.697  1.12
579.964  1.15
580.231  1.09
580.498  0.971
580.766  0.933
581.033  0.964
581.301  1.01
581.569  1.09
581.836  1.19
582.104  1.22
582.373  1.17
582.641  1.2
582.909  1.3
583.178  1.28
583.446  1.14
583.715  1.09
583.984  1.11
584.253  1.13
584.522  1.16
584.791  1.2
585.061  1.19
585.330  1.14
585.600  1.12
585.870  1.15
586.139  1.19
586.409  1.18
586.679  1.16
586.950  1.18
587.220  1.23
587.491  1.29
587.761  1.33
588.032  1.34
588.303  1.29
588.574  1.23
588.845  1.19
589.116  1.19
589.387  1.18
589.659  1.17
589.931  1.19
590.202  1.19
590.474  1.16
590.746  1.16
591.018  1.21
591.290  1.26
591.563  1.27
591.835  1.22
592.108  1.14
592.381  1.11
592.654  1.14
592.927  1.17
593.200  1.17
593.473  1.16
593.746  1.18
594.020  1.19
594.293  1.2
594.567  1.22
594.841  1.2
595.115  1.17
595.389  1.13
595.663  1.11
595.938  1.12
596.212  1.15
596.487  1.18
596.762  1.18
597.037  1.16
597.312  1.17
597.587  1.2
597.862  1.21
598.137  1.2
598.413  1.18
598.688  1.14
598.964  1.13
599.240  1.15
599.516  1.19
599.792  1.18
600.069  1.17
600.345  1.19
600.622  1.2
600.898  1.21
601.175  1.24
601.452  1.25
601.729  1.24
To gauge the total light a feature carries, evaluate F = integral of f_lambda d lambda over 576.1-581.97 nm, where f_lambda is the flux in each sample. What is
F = 5.7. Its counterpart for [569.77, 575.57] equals 6.6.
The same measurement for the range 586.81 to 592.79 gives 7.2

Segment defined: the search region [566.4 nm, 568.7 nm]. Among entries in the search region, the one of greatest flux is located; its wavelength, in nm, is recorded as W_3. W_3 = 567.546 nm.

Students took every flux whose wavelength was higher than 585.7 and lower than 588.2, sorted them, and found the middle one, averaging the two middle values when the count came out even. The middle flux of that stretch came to 1.190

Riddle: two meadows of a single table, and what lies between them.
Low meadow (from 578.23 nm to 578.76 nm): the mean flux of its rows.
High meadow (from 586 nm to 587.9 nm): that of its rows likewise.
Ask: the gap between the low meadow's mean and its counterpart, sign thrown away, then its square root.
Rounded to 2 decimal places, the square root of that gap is 0.59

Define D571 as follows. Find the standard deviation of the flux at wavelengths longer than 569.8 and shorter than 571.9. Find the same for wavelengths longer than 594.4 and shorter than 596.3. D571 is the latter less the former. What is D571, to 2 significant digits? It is -0.019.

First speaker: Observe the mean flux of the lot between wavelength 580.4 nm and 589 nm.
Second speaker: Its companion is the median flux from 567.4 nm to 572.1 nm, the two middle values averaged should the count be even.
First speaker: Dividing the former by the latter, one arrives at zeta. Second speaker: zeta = 1.03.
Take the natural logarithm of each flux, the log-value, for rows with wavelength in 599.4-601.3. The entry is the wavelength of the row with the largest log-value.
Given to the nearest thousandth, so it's 601.175 nm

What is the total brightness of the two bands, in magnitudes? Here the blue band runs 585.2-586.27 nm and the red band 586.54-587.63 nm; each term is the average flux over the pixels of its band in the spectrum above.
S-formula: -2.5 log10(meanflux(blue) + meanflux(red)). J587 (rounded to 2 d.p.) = -0.93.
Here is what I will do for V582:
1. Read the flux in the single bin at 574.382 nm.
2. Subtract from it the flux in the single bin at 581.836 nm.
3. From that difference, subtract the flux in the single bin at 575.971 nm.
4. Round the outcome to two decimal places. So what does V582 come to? -1.19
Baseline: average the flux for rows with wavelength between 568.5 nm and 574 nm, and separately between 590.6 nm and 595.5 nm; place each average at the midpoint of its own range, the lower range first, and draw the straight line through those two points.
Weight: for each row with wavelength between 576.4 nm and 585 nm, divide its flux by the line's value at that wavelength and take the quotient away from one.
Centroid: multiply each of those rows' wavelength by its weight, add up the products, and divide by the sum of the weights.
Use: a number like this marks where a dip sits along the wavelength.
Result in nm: 578.42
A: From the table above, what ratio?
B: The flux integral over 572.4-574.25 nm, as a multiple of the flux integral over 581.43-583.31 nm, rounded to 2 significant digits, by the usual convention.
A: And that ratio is 0.91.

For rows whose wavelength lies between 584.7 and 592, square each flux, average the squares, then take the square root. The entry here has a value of 1.21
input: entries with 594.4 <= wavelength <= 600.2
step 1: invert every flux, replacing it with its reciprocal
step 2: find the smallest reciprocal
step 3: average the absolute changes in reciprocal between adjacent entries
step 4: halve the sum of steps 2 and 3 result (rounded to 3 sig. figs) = 0.417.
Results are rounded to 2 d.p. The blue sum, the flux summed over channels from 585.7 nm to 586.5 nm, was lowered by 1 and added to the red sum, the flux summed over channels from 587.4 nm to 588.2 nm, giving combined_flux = 6.48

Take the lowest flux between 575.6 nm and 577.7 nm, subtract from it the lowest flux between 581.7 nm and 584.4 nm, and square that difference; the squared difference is 0.110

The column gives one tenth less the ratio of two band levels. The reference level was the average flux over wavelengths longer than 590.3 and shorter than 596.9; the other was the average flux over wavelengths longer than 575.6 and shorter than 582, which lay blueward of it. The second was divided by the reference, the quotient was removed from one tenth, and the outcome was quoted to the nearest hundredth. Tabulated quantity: -0.73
